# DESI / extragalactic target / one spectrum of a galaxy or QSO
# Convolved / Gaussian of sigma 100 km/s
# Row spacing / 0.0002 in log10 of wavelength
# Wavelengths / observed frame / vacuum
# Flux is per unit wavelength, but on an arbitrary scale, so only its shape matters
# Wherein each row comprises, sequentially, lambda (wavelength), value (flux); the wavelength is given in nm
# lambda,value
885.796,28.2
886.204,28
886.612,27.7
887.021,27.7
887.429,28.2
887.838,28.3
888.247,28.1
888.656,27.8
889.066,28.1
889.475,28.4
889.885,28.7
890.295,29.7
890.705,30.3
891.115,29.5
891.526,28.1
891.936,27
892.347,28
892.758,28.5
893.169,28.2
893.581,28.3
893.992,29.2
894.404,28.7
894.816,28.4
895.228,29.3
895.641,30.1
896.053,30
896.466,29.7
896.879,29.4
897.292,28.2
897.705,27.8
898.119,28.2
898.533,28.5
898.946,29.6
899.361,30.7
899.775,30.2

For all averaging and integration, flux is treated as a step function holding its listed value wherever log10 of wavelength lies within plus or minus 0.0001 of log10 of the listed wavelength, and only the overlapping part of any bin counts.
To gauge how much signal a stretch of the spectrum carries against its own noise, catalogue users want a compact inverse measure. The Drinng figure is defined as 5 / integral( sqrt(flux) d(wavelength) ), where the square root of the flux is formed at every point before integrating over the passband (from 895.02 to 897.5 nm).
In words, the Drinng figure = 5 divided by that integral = 0.372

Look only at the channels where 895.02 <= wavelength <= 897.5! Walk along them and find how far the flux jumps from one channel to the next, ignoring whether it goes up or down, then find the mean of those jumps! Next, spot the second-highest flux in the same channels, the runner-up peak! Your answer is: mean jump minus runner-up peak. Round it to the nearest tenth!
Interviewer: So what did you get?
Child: -29.5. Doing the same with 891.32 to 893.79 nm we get -27.7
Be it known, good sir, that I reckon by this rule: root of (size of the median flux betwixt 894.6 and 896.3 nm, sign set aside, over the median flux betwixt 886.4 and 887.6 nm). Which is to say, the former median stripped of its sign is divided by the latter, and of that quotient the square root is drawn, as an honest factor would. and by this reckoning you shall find 1.035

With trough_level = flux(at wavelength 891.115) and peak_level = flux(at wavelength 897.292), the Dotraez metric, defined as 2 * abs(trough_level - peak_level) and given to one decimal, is 2.6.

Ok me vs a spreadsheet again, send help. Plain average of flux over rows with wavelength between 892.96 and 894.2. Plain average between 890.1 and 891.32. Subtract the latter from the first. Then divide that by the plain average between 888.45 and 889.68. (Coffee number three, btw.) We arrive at -0.045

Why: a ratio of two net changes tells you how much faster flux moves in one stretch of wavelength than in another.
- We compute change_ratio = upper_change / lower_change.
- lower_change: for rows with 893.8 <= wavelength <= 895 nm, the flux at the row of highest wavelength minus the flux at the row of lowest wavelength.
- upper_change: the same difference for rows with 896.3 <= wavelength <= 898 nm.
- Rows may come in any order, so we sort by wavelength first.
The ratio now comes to 2.4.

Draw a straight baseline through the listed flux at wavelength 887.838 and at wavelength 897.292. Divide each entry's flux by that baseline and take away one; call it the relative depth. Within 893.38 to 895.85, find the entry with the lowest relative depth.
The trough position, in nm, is 893.581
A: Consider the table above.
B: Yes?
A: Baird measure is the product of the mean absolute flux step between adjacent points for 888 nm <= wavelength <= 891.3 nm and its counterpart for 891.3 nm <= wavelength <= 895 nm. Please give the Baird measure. 0.30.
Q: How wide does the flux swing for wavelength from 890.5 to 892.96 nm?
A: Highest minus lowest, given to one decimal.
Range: 3.3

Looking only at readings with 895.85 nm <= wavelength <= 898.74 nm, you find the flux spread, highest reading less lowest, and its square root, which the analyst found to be 1.48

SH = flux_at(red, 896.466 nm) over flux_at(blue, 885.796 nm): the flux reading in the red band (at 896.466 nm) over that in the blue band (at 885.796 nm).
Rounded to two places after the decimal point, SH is 1.05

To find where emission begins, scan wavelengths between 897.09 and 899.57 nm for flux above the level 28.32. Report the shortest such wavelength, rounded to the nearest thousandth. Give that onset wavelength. 898.533 nm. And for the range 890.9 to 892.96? 891.115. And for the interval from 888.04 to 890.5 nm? 889.475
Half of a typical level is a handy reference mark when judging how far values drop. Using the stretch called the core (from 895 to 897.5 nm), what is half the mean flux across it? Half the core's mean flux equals 14.7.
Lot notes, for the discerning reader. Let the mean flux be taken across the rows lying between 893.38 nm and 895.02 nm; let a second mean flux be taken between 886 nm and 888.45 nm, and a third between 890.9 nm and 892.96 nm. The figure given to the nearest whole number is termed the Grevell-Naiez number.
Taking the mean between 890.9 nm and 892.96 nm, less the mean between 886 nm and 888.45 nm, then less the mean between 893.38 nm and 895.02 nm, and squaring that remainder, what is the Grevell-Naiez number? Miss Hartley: 808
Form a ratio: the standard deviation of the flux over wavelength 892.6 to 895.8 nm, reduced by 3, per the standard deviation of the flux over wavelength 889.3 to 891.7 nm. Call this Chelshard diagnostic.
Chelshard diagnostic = -3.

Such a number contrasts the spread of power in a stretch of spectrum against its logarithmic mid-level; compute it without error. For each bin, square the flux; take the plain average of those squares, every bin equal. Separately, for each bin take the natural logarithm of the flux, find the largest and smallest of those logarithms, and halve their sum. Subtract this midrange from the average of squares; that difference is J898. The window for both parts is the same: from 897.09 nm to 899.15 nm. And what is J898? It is 807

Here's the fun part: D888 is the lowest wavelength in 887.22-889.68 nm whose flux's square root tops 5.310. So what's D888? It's 887.429 nm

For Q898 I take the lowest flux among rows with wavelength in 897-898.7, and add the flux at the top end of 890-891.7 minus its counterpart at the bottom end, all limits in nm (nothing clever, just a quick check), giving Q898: 26.2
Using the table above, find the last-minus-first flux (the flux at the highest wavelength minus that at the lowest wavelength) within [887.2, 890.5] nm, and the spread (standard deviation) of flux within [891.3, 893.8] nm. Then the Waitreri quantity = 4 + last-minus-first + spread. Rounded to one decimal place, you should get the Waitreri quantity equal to 6.0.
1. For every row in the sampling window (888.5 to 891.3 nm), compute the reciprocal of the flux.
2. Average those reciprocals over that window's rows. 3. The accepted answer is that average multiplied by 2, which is 0.0692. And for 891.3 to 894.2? 0.0710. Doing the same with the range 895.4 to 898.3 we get 0.0689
